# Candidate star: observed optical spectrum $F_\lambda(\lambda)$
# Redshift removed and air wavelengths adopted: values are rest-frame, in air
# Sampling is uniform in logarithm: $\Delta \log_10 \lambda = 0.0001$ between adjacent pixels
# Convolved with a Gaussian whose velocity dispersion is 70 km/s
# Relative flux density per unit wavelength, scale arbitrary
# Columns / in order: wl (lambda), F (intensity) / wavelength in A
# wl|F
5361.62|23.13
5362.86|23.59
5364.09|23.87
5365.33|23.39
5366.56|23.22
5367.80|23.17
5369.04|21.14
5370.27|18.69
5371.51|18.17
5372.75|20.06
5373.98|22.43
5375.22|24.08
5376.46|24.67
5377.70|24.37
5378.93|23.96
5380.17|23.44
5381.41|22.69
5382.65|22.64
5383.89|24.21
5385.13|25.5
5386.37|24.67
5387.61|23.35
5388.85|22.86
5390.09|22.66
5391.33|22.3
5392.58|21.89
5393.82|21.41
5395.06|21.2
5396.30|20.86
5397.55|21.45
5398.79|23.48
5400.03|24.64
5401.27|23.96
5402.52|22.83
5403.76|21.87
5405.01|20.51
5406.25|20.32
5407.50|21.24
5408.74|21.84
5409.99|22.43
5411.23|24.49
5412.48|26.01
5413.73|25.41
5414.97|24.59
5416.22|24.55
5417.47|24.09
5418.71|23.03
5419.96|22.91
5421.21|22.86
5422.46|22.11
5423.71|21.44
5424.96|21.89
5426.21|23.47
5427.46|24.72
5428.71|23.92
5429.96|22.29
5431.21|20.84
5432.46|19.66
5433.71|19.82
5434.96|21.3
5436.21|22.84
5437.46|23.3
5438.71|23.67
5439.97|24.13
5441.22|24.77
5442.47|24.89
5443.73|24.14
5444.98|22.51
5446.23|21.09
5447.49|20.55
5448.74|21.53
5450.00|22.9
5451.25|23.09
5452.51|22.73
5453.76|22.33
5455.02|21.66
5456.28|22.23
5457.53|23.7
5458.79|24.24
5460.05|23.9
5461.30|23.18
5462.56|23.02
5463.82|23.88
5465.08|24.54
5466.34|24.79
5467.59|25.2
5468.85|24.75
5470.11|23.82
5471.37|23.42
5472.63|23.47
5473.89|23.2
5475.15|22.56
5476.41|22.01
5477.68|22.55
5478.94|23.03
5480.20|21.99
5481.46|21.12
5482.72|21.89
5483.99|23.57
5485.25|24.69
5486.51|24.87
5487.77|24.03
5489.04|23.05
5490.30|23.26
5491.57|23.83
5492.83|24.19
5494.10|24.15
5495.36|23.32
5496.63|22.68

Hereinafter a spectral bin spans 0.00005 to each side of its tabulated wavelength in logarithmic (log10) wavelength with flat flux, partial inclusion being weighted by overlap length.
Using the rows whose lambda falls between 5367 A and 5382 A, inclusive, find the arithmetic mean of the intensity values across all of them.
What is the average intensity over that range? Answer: 22.2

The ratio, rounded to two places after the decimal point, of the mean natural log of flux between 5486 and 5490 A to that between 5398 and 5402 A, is 1.00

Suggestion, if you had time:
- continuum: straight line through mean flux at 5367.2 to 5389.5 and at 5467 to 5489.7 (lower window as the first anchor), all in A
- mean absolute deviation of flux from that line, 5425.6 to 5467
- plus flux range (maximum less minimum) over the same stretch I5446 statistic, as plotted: 6.4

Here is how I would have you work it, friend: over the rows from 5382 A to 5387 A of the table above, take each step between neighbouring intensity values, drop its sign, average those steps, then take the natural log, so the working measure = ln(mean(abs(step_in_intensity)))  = 0.21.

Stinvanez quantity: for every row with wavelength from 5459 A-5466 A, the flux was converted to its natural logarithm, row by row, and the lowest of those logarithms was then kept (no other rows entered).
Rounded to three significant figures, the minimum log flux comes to 3.14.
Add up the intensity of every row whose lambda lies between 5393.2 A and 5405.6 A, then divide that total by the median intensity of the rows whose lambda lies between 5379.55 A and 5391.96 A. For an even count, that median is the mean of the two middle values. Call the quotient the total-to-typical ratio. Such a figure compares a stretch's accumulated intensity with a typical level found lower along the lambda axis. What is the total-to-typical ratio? 9.6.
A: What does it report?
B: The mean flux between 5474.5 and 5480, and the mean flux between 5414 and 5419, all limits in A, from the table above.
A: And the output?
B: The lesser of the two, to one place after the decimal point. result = 22.5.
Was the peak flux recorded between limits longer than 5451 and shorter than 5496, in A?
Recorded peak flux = 25.2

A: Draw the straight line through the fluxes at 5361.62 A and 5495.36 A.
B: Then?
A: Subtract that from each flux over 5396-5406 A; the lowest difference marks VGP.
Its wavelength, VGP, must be 5405.01 A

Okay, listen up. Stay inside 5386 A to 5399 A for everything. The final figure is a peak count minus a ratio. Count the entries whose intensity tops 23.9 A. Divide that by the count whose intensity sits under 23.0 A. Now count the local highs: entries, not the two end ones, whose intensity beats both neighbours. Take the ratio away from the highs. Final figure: -0.1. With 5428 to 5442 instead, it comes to -0.5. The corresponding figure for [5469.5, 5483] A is 2.0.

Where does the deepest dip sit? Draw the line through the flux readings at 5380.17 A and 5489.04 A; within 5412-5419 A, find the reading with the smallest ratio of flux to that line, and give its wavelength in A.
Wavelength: 5418.71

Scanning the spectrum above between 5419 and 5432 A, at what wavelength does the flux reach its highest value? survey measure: 5427.46 A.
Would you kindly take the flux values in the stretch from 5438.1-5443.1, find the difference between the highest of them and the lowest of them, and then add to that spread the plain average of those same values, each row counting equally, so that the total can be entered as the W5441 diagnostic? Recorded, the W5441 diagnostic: 25.6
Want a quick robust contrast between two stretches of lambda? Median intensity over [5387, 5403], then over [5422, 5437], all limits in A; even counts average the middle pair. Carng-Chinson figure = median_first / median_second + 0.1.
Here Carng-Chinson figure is 1.13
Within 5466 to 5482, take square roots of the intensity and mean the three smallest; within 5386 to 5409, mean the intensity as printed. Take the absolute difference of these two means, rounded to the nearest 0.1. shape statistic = 17.6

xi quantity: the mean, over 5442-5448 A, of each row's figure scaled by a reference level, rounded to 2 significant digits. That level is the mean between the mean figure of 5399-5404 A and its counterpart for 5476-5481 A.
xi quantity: 0.99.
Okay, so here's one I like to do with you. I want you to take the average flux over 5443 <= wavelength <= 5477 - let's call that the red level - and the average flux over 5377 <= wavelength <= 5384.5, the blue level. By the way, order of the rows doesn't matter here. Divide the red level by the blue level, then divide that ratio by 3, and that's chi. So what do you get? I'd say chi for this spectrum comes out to 0.327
